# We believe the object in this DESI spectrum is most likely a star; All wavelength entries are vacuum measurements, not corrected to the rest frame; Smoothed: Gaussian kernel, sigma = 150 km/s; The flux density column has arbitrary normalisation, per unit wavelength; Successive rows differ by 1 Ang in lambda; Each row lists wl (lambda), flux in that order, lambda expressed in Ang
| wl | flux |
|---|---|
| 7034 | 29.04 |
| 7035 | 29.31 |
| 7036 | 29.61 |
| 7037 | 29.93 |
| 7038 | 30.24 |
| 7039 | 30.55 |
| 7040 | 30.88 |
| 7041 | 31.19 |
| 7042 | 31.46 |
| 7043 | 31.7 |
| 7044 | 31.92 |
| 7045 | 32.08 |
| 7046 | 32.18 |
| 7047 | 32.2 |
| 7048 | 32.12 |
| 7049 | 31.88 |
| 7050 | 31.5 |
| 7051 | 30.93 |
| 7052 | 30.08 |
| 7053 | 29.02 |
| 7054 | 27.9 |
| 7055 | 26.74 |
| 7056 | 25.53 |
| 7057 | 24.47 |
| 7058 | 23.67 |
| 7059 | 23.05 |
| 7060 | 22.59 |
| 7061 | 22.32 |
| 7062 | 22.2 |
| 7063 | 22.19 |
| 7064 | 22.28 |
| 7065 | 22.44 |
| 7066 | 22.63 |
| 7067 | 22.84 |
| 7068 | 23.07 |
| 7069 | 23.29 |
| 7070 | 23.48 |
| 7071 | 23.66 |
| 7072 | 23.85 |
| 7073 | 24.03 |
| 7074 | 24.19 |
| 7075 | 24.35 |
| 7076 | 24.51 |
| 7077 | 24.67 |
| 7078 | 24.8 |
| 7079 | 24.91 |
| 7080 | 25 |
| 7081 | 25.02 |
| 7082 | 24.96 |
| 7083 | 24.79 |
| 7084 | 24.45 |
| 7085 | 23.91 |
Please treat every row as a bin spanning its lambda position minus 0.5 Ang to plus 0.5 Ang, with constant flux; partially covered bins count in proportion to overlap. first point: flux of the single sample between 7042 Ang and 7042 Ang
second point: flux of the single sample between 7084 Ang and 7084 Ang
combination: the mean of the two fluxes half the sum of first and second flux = 28.0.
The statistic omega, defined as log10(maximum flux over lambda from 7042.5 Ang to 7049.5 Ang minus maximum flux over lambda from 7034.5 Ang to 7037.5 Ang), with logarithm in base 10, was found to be 0.36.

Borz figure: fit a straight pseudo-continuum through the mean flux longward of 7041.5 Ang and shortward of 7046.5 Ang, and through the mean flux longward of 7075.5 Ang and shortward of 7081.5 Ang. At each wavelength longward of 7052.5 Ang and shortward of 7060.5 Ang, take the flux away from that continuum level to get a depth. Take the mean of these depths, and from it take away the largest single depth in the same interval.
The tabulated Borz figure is -2.1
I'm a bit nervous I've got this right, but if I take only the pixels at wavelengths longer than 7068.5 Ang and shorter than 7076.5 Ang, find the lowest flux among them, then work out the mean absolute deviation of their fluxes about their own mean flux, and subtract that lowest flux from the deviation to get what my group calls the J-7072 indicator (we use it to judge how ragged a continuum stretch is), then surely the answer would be -22.9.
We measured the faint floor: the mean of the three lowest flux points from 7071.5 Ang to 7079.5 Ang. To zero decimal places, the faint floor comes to 24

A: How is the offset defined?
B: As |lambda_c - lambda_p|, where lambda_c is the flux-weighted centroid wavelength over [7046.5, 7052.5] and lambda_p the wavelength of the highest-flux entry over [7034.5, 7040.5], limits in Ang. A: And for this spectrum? 9.5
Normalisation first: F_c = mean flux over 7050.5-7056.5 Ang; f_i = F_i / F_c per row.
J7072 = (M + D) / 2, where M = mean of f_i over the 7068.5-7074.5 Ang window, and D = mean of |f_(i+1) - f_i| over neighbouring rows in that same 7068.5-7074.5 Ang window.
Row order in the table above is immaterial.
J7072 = 0.42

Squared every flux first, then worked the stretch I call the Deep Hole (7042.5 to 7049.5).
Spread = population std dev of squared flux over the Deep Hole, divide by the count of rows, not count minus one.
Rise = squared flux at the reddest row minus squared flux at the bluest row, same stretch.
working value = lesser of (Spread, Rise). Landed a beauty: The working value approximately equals 11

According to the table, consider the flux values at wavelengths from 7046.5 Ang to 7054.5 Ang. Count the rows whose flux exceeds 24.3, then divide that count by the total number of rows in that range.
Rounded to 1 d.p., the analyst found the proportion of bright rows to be 1.0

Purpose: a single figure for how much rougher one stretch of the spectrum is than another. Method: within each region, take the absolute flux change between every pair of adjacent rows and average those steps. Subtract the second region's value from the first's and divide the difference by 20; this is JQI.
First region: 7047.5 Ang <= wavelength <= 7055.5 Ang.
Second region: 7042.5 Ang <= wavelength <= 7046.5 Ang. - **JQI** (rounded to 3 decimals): 0.030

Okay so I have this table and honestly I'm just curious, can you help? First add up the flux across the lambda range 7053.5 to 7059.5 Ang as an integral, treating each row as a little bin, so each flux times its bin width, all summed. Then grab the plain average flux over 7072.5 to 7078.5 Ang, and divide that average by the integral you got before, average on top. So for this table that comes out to 0.16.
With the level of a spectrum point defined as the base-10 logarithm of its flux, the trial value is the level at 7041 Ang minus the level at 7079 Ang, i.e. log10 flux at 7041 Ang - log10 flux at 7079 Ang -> 0.10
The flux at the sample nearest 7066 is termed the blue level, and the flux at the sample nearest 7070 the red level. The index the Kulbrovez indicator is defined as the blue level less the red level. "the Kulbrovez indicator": -0.85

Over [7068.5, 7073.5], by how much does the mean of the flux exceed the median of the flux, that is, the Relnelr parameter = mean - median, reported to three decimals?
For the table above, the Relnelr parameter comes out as 0.002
